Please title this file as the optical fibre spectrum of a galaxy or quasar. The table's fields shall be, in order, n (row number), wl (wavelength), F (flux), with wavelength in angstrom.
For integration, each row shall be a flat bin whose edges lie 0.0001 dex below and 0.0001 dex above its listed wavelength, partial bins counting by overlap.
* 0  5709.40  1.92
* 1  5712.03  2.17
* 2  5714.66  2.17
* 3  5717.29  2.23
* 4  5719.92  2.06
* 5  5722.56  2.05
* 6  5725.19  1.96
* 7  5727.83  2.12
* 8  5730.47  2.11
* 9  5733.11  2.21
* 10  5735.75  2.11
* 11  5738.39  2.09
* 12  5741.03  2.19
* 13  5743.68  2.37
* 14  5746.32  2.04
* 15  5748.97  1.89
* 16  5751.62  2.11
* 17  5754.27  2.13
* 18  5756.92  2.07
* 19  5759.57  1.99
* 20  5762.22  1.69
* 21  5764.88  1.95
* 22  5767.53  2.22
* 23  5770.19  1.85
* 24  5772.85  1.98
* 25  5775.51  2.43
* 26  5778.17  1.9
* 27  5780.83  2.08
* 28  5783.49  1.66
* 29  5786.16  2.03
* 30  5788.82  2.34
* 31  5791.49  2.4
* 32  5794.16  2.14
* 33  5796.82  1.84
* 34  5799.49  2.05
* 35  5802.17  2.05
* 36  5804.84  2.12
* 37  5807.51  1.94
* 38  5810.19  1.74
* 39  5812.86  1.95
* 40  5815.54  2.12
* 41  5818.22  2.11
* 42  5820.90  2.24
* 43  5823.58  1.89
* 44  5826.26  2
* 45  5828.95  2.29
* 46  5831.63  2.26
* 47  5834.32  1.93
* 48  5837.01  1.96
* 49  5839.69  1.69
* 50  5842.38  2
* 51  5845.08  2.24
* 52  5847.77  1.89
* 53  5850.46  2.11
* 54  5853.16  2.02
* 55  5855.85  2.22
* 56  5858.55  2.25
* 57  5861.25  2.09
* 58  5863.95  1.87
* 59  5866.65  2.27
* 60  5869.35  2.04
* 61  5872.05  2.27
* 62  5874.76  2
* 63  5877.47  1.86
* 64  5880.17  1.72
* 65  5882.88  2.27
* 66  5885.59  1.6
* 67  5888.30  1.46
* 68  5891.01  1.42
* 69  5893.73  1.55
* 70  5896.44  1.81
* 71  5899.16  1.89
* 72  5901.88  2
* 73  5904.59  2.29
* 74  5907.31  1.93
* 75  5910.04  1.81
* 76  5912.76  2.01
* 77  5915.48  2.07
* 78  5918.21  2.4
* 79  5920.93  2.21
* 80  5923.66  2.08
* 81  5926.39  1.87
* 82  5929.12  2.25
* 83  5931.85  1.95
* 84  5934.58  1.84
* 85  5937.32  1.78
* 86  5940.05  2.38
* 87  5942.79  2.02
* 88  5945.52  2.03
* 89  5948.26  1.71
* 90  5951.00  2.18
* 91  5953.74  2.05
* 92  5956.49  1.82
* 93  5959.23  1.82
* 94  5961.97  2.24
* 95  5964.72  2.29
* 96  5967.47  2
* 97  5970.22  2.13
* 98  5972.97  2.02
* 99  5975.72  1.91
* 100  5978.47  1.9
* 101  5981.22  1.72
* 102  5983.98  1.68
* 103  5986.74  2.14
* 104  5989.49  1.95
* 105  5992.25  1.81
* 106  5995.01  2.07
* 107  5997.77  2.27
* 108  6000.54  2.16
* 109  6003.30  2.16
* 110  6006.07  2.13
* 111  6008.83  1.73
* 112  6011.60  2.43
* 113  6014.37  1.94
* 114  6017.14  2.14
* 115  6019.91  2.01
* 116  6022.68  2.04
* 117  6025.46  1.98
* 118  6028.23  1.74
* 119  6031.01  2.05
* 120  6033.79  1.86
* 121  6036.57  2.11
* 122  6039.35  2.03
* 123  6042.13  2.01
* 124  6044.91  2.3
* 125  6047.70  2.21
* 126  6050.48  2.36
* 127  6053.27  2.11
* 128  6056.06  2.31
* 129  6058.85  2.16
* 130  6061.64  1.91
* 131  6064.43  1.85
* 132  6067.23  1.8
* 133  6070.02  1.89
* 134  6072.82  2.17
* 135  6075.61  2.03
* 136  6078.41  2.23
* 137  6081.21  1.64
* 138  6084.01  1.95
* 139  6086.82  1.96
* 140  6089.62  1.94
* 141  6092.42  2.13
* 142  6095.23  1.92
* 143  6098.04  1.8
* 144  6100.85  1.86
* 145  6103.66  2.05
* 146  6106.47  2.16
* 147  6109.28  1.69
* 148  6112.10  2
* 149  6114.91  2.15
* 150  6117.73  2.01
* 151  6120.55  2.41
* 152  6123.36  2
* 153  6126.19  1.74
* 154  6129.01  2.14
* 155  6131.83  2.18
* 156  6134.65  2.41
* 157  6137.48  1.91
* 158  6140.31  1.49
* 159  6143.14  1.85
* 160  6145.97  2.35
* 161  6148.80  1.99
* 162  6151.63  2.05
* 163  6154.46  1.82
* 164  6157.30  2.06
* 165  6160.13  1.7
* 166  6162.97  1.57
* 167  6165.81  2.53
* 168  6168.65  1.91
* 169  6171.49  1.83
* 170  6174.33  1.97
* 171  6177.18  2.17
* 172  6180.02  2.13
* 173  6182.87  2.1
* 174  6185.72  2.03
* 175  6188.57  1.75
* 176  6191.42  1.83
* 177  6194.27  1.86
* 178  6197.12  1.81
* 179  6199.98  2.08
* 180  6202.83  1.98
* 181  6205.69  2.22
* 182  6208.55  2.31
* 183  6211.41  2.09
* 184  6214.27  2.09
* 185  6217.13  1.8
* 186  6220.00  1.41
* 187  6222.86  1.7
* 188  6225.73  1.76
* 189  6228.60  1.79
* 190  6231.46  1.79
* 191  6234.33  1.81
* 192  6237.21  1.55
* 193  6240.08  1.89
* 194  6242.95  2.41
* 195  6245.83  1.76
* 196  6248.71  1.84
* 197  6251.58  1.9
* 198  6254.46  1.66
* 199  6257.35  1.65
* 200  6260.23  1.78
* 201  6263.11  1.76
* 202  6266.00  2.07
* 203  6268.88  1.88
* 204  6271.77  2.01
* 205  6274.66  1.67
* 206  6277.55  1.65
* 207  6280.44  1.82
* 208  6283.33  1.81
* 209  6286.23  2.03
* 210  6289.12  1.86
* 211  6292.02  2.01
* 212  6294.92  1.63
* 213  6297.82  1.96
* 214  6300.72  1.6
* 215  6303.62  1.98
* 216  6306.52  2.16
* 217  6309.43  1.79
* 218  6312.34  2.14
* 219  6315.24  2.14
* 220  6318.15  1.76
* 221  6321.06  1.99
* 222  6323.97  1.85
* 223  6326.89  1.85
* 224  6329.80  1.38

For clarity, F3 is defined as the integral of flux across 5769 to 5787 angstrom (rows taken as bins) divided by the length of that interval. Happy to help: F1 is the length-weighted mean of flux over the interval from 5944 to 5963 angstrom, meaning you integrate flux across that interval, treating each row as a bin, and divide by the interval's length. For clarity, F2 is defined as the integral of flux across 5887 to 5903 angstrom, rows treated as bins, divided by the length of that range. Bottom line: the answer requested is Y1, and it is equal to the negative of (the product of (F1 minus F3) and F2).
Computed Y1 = 0.02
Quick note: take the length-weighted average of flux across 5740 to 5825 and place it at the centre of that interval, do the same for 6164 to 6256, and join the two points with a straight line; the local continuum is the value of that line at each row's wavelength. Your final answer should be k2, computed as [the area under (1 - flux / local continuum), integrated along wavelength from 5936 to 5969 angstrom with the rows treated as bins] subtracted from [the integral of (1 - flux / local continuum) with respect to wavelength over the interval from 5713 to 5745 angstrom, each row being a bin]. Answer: -0.75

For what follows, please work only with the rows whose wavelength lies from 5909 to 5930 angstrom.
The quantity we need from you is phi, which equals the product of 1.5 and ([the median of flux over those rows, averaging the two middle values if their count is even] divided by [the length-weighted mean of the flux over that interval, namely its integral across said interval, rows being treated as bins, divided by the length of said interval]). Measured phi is 1.49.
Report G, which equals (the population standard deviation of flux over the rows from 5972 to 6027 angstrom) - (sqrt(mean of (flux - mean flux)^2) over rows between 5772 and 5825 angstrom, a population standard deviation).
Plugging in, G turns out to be -0.01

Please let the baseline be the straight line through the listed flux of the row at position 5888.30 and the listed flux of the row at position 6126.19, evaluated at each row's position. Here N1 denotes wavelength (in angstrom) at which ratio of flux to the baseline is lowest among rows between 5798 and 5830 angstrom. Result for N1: 5810.19 angstrom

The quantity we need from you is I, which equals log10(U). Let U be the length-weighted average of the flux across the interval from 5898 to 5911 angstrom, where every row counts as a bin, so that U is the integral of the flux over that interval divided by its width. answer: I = 0.30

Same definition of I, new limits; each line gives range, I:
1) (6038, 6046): 0.32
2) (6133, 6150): 0.30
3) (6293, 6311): 0.27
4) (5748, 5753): 0.30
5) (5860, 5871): 0.32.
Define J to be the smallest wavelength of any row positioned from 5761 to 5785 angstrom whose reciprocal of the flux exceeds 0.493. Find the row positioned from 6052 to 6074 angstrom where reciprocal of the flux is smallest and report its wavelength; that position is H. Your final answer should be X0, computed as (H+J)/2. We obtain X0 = 5909.1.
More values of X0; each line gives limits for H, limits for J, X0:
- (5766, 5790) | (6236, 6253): 6006.4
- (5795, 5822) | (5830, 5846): 5827.6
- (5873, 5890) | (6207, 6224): 6050.0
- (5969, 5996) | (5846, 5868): 5917.3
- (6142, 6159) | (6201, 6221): 6174.4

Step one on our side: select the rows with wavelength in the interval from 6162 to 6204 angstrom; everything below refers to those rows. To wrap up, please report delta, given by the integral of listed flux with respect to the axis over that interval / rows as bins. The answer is 82.9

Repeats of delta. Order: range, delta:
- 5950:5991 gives 81.5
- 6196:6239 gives 80.8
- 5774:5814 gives 81.8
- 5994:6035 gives 84.0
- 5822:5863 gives 84.3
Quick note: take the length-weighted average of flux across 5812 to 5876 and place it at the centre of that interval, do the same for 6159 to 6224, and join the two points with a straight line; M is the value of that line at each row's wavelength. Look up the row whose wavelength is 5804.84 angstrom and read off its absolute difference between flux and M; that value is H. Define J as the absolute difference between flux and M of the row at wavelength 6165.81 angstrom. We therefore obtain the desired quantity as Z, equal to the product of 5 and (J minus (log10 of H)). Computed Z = 10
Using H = 0.03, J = 0.57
